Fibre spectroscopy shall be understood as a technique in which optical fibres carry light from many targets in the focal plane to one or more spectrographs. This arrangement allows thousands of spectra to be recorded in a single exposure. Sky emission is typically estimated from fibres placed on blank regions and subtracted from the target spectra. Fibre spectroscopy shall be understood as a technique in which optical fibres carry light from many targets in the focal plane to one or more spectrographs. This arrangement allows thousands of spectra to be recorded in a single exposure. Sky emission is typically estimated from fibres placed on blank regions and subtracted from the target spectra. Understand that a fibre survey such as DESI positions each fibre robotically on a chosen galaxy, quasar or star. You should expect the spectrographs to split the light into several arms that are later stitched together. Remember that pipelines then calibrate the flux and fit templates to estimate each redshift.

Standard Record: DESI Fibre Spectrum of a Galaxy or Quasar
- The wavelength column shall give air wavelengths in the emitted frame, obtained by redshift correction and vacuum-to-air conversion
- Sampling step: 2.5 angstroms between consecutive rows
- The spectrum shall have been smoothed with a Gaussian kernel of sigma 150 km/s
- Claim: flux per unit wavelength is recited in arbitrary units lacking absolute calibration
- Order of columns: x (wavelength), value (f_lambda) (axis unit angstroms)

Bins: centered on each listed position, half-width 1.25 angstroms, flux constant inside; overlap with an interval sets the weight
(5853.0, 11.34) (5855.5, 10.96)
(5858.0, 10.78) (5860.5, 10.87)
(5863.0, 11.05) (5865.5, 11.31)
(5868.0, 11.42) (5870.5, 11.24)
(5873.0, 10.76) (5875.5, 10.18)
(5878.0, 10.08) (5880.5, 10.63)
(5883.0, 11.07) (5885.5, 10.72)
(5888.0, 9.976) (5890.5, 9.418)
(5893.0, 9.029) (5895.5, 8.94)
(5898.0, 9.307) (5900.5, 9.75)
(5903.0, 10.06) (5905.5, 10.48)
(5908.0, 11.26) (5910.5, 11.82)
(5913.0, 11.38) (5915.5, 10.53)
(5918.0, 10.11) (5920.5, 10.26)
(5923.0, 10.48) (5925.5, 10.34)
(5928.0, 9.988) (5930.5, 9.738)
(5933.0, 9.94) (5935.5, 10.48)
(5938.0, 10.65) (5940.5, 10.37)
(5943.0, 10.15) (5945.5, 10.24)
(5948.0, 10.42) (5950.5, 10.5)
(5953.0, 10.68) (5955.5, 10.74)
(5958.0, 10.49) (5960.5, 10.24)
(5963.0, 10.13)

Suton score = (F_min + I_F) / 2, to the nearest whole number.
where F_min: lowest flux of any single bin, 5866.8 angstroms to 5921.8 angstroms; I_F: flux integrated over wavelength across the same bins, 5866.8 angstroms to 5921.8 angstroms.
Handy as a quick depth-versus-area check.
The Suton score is 290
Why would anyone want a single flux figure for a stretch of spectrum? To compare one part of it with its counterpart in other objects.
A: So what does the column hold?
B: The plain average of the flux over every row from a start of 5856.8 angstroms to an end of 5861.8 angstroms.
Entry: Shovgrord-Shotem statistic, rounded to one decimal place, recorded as 10.8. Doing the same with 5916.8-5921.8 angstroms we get 10.2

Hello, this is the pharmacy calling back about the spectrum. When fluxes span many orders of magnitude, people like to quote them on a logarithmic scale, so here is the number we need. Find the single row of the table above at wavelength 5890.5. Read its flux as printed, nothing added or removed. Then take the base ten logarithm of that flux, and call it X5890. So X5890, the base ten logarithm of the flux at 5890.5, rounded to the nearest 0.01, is 0.97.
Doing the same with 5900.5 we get 0.99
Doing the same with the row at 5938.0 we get 1.03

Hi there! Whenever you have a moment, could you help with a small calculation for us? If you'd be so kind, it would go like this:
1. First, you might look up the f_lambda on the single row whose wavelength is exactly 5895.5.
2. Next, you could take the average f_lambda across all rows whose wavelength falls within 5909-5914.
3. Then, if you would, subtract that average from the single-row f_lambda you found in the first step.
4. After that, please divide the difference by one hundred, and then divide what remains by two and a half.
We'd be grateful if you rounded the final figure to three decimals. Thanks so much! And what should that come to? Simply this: -0.011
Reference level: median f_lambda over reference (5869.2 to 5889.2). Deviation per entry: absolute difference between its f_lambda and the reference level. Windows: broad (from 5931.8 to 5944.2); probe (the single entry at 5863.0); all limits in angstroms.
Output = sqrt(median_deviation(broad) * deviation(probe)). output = 0.34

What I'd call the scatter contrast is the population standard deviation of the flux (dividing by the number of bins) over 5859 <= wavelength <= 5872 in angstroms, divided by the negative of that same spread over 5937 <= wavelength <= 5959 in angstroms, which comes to -1.0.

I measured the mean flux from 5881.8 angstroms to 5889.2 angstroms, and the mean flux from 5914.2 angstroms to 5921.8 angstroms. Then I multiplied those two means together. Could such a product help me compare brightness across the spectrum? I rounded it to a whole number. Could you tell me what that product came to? 109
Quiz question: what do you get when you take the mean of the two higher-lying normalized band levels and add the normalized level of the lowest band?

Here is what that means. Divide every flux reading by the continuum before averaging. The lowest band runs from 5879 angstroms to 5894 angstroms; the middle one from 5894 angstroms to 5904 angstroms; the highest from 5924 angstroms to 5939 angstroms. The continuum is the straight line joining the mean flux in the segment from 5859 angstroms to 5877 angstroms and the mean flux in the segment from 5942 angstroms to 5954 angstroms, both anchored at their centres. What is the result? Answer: 1.86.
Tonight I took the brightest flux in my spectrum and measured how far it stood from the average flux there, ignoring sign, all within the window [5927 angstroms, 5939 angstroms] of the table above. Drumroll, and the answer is 0.5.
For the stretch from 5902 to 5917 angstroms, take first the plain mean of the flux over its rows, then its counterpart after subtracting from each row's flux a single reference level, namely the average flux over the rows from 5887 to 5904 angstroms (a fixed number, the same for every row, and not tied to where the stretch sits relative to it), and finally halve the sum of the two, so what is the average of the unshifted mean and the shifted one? 6.2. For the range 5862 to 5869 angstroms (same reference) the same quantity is 6.5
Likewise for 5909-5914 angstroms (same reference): 6.9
